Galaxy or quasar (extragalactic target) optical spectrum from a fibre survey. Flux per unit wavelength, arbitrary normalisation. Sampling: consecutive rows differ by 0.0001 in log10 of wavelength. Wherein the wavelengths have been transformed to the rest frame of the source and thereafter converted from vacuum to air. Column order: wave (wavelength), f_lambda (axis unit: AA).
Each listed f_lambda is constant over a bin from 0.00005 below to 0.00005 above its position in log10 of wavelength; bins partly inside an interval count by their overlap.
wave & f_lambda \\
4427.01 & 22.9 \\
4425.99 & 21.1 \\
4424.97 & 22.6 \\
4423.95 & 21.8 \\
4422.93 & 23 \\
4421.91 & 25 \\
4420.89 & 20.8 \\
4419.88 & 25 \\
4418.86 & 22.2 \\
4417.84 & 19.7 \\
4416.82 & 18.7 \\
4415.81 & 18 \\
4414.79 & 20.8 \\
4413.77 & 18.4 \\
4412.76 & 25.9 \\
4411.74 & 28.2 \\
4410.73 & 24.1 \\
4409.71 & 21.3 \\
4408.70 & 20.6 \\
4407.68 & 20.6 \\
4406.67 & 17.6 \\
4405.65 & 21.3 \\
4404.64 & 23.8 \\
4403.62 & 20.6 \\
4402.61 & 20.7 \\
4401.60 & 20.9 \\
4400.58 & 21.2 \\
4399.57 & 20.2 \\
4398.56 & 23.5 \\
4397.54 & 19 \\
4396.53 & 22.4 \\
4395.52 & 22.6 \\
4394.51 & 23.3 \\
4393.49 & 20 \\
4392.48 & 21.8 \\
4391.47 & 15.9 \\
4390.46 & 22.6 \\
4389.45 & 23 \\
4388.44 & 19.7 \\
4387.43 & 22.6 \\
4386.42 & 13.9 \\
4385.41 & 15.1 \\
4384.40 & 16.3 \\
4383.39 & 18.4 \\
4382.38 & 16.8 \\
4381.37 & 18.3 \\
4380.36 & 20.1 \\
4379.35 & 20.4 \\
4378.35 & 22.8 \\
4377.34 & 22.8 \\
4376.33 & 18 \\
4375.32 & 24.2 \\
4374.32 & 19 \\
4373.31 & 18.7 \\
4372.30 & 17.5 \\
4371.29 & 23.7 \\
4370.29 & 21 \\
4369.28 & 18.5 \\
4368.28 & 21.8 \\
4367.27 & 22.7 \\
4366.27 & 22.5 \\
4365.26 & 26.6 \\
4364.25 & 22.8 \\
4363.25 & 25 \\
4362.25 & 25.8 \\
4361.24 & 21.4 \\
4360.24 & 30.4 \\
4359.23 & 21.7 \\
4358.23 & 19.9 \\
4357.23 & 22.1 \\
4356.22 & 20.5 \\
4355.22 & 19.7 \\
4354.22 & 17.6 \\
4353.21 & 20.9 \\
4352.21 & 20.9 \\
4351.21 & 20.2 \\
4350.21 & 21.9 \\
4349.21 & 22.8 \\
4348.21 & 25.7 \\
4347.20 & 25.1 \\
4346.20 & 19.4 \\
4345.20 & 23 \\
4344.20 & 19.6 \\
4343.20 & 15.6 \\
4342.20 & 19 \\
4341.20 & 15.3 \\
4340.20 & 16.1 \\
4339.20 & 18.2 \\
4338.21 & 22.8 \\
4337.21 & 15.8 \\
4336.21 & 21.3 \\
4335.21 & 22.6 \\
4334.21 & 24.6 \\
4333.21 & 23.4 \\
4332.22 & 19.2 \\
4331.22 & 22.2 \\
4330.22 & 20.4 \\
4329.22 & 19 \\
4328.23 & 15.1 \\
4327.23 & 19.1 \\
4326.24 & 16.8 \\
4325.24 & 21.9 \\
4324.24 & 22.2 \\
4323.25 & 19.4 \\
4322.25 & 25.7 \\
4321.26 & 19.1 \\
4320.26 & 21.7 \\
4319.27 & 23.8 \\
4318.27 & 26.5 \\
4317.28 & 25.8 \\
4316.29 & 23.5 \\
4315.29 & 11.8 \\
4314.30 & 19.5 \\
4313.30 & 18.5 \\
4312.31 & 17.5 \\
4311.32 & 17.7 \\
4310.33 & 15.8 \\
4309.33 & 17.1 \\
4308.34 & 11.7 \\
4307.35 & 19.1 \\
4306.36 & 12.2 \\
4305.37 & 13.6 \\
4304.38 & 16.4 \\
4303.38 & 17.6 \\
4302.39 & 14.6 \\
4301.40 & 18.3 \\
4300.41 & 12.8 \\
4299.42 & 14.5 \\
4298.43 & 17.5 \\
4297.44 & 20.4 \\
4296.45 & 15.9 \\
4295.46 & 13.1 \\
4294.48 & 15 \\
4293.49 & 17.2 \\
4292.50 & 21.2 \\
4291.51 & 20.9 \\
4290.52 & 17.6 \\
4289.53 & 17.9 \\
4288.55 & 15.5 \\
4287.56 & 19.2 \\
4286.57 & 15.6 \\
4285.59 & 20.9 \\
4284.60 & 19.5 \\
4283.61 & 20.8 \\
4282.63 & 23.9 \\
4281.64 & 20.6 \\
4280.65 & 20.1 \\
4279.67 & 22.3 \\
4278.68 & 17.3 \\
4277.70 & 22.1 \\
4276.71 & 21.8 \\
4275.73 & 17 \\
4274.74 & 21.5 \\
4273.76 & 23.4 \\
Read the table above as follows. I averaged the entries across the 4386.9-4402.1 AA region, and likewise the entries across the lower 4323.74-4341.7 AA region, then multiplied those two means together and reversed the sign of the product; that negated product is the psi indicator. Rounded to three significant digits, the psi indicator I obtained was -420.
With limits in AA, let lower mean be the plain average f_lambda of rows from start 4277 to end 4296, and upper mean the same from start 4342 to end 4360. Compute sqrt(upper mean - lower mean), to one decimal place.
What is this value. 1.4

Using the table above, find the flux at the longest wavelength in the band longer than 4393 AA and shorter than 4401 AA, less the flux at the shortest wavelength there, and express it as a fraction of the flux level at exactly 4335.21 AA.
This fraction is 0.1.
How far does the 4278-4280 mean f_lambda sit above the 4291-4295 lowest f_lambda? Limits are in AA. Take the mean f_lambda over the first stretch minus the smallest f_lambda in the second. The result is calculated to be 5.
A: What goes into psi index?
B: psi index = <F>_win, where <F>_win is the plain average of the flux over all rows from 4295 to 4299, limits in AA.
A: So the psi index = 17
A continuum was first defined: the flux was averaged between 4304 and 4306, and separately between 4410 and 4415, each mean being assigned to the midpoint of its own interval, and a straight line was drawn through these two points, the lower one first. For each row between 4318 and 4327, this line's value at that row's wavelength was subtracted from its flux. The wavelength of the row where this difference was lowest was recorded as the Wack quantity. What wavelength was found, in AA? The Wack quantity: 4326.24 AA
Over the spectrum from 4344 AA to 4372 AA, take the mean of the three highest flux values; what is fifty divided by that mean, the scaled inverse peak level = 1.8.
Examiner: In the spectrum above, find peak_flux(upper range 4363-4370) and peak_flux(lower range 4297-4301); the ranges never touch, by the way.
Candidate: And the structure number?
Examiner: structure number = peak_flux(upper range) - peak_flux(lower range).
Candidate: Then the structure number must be 6.2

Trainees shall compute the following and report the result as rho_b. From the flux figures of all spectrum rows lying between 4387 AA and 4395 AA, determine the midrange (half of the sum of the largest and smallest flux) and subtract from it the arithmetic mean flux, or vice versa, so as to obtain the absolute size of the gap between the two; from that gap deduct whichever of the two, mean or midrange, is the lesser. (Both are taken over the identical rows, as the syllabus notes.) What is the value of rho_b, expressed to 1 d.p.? -18.1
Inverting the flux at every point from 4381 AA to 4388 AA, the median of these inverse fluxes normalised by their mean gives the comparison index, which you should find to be 1.011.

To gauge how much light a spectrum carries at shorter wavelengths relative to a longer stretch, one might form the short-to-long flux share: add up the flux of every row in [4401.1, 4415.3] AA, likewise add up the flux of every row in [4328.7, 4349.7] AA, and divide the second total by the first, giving 1.4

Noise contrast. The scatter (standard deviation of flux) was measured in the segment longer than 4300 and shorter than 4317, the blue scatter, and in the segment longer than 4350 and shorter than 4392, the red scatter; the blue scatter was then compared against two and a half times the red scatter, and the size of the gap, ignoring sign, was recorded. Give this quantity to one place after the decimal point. 4.8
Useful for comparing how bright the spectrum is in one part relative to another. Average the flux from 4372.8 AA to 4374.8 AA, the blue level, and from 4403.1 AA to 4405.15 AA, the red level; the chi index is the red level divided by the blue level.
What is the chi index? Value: 1.18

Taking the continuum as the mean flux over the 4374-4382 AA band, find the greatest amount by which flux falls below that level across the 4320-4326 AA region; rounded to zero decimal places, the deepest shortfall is 2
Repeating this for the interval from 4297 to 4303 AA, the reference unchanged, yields 8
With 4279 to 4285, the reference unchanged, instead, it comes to 1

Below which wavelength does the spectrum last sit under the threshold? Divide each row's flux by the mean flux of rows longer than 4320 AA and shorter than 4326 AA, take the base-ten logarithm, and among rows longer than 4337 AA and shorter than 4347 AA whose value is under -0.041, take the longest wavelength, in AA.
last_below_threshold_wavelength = 4346.20 AA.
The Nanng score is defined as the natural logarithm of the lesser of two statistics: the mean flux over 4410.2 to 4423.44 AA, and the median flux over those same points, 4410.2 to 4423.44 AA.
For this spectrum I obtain 3.10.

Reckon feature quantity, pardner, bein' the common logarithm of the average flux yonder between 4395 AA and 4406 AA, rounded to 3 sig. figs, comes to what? 1.33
